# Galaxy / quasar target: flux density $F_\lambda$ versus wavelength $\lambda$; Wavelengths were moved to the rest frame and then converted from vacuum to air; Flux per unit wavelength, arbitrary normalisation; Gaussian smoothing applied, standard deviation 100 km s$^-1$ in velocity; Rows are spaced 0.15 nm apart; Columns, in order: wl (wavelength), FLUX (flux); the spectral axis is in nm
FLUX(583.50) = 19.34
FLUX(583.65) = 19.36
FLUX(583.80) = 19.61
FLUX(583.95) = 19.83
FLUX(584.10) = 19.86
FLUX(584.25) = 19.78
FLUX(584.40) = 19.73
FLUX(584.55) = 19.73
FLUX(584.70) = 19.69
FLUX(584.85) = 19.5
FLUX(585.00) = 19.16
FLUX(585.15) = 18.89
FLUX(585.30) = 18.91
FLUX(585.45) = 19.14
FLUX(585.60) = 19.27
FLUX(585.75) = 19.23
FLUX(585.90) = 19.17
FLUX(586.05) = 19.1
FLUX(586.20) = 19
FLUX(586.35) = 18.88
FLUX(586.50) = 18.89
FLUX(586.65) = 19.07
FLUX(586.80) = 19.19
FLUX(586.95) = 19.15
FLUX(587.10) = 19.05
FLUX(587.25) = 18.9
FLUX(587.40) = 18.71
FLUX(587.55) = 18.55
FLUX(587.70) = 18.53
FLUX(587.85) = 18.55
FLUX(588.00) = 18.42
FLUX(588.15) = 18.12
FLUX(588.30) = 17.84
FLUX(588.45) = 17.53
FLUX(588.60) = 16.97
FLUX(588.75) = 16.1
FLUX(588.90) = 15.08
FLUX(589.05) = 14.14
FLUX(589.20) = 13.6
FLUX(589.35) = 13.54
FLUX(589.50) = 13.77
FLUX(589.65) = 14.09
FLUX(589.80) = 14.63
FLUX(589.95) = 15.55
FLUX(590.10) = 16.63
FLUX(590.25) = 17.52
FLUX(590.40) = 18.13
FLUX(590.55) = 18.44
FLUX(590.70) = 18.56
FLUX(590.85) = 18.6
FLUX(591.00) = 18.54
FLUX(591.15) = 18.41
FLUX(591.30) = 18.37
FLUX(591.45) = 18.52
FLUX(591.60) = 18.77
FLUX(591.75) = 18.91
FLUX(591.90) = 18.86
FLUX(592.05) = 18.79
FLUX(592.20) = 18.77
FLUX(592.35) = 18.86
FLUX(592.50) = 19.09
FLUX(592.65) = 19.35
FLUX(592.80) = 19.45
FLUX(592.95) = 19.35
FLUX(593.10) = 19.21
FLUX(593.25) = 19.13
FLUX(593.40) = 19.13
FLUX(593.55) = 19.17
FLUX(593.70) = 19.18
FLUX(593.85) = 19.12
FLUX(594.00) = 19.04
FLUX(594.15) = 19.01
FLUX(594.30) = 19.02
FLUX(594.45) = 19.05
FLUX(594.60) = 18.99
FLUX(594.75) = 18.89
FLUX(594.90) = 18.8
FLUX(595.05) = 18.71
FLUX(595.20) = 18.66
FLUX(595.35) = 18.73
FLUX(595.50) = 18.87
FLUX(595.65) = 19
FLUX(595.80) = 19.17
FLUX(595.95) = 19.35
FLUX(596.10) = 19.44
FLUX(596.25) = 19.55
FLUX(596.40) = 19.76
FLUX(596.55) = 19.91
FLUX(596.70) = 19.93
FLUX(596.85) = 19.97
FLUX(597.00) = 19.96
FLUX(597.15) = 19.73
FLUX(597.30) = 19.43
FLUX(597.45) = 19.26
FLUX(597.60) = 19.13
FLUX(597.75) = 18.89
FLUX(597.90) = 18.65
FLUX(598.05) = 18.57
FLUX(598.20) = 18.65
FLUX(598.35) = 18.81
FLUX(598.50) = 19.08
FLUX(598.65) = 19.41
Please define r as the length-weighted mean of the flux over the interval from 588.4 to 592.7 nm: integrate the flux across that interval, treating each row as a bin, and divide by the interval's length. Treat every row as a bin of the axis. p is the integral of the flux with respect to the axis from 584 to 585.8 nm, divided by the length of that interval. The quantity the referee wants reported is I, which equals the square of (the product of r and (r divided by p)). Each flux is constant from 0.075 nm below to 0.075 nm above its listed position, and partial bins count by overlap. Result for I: 230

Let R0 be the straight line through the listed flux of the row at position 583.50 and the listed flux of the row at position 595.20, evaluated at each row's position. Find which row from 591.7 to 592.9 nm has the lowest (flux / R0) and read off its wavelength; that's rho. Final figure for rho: 592.20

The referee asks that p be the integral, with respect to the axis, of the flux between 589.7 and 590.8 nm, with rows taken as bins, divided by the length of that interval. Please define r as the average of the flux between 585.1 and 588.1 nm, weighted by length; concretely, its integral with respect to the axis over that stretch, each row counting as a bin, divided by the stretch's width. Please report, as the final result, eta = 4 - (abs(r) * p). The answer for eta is -318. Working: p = 17.0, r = 18.9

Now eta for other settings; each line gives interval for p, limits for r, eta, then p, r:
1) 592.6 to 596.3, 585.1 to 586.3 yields -360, 19.1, 19.1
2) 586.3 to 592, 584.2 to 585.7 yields -335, 17.5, 19.4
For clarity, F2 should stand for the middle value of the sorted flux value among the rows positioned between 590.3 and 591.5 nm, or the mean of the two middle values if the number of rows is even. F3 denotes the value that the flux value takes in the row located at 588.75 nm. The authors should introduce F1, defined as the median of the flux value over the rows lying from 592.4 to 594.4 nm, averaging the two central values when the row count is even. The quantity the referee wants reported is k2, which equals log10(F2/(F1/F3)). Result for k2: 1.19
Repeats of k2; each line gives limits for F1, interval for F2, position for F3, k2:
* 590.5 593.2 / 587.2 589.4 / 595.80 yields 1.26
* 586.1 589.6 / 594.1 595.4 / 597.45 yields 1.29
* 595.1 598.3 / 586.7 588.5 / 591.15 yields 1.25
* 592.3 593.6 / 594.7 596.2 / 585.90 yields 1.28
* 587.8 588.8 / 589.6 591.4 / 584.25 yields 1.31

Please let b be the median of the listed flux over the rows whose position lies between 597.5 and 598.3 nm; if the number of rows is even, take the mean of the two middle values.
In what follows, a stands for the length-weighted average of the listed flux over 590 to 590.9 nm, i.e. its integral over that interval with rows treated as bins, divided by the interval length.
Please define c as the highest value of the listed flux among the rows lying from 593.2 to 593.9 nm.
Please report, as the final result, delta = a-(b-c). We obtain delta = 18.4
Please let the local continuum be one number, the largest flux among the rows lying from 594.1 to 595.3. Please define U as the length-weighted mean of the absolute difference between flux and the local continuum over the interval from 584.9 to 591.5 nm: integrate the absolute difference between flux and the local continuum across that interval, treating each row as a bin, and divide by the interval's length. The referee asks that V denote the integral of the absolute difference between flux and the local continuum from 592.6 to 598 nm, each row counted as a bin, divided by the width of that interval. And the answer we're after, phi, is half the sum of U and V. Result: 0.8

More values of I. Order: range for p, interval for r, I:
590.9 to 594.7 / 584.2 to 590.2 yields 281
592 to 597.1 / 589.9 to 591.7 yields 288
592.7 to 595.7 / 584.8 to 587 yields 367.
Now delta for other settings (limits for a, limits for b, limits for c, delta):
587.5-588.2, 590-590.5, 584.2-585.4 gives 20.7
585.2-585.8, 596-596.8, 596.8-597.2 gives 19.3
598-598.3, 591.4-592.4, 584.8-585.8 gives 19.3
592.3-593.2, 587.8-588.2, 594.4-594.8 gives 19.9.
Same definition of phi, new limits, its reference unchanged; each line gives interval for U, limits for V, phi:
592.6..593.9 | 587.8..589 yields 1.0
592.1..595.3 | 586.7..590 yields 1.2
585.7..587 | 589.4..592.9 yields 0.7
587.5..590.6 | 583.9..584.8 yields 1.7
